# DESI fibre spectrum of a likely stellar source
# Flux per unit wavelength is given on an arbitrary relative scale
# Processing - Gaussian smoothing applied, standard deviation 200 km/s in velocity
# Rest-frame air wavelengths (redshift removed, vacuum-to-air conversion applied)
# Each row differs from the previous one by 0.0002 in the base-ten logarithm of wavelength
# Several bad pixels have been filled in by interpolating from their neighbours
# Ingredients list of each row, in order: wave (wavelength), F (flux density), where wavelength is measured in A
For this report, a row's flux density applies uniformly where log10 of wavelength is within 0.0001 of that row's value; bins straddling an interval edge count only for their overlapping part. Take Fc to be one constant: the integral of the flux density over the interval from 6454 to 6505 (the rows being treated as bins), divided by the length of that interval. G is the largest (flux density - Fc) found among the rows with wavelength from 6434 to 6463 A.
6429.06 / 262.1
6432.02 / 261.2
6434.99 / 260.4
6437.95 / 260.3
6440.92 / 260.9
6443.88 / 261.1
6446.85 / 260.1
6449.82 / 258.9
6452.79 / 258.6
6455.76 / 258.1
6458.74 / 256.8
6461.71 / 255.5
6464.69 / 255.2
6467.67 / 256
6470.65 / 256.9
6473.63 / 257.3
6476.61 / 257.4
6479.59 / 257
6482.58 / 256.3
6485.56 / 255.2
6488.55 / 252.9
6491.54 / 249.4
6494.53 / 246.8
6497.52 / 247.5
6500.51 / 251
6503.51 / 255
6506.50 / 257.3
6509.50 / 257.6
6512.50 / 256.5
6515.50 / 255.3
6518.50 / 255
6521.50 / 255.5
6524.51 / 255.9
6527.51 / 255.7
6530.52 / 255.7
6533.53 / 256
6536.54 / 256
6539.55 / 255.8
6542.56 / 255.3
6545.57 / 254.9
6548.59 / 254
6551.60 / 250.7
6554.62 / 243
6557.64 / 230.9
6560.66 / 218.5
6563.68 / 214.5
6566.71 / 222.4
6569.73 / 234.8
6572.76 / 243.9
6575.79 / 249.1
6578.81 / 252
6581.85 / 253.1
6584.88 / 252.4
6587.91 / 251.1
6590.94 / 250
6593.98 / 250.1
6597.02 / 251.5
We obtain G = 6.7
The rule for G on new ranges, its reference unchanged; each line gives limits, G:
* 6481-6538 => 3.2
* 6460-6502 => 3.0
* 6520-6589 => 1.6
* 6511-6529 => 2.1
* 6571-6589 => -1.3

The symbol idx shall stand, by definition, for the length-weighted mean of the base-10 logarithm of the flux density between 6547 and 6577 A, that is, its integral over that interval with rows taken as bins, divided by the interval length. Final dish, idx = 2.37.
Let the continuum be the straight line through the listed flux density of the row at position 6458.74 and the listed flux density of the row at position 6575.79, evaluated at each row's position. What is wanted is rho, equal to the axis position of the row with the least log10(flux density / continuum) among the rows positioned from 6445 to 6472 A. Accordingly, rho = 6464.69 A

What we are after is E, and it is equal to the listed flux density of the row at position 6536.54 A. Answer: 256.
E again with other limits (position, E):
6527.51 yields 255.7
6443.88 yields 261.1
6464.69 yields 255.2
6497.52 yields 247.5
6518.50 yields 255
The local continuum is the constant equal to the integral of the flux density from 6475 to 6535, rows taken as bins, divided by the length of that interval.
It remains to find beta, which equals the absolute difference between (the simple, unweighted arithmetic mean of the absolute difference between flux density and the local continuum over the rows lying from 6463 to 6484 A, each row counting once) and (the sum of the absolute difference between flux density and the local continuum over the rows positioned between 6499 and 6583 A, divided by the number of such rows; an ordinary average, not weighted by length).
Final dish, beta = 5.4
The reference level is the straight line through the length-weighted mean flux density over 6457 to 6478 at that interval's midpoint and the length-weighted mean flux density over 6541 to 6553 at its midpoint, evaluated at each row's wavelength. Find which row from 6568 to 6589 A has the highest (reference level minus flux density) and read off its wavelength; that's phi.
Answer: 6569.73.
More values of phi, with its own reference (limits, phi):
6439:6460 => 6458.74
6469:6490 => 6488.55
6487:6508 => 6494.53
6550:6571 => 6563.68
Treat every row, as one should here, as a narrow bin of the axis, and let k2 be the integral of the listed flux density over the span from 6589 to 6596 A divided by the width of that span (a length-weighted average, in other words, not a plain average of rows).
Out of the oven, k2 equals 250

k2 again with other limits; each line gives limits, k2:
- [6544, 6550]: 254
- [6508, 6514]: 257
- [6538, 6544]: 256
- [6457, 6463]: 256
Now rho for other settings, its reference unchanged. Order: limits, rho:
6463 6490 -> 6488.55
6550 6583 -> 6563.68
